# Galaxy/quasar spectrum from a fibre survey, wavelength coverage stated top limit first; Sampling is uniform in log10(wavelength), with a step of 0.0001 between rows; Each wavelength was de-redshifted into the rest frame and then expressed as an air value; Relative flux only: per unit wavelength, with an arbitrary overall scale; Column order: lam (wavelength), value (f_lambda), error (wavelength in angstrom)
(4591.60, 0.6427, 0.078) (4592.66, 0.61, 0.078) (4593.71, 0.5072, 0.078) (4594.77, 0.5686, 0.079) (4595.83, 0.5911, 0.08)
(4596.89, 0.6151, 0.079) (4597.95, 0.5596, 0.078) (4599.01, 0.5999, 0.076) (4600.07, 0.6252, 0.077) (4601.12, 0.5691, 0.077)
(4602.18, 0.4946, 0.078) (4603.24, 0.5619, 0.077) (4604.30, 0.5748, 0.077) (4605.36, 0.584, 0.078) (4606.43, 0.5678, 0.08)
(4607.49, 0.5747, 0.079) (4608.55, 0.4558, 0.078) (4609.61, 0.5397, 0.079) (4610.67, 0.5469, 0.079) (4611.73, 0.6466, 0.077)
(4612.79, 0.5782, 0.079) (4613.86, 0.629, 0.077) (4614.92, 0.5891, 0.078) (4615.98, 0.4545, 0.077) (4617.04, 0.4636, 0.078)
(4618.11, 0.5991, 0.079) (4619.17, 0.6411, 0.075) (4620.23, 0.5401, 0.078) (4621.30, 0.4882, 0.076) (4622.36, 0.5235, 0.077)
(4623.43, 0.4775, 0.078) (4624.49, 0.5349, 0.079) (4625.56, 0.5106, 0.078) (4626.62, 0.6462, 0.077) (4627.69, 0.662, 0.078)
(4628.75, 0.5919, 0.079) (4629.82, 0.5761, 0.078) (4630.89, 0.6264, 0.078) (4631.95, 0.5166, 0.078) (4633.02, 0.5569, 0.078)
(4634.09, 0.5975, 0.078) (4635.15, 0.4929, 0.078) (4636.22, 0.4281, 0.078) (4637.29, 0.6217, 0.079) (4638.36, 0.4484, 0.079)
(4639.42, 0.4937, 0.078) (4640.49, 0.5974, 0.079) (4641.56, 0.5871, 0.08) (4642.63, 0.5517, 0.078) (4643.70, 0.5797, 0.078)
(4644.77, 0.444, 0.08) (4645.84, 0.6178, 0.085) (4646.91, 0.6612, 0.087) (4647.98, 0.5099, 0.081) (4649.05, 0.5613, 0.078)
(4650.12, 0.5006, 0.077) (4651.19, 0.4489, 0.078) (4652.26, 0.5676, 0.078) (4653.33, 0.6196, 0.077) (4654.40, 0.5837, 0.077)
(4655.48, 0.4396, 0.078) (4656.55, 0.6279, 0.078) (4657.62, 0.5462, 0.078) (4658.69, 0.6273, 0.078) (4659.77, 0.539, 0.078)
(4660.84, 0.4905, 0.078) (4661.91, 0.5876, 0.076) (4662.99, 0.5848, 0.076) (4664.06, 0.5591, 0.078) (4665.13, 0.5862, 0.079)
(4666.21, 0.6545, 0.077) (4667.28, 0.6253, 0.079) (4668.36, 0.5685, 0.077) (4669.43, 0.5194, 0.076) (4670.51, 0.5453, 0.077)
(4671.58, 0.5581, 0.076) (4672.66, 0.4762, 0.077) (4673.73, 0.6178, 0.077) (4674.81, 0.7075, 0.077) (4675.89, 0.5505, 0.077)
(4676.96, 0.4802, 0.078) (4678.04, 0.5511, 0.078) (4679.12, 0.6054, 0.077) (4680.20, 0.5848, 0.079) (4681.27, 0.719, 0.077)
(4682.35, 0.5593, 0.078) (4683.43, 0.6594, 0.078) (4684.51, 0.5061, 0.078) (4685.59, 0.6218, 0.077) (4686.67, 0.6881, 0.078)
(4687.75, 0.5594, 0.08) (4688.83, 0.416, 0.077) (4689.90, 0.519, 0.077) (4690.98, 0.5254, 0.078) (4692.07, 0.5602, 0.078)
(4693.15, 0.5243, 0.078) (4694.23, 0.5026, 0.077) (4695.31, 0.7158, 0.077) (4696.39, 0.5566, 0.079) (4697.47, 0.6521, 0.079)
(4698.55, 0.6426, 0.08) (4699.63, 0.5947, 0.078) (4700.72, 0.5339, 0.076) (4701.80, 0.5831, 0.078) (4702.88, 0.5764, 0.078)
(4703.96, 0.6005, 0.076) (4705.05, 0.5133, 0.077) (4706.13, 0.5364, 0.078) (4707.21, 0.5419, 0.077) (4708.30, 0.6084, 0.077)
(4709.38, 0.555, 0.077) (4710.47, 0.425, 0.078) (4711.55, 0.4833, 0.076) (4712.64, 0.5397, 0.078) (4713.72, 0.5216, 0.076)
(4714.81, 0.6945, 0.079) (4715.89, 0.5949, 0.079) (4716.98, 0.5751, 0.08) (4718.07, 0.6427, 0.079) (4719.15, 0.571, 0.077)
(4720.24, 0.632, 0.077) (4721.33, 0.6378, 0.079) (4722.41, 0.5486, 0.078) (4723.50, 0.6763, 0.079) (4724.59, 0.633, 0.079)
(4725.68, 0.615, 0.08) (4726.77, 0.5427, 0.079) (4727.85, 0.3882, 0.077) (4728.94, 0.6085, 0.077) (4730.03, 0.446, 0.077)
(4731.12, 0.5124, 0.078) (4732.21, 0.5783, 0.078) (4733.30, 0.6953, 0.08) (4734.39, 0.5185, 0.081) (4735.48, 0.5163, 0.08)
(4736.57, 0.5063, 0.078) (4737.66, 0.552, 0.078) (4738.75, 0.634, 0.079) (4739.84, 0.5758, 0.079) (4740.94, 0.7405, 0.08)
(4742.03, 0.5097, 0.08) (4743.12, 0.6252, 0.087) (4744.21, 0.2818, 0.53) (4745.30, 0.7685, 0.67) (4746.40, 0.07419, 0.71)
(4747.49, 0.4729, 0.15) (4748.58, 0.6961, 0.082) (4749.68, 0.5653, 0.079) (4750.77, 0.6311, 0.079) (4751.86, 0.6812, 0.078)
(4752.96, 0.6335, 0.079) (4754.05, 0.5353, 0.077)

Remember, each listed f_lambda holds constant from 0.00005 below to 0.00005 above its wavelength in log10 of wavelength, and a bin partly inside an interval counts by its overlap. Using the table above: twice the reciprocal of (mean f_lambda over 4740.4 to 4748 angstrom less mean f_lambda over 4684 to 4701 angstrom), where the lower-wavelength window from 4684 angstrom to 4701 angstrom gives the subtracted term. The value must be -27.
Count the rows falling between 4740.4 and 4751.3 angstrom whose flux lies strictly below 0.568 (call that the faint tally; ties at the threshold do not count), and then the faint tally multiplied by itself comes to 25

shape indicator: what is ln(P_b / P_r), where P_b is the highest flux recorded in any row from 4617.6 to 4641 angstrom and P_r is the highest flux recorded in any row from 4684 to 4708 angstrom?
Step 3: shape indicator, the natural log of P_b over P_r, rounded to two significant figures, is -0.078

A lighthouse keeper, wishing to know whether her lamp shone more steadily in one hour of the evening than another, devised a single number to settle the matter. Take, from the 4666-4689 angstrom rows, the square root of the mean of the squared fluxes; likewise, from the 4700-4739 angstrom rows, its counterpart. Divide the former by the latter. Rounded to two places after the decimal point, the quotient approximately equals 1.03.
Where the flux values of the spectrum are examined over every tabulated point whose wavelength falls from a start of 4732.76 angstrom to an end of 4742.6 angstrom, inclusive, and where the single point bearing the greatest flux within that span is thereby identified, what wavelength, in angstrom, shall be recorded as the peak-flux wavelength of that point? 4740.94 angstrom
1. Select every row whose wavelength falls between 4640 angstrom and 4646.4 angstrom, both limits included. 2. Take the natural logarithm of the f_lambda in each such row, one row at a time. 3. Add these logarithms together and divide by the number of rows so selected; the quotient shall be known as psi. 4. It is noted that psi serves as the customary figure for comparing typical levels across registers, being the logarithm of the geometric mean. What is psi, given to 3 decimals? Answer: -0.580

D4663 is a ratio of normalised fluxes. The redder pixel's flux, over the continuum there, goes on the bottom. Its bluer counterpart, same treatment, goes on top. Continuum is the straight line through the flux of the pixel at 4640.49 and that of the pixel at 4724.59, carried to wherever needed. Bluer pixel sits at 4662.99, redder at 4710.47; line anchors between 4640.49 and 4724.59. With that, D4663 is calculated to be 1.42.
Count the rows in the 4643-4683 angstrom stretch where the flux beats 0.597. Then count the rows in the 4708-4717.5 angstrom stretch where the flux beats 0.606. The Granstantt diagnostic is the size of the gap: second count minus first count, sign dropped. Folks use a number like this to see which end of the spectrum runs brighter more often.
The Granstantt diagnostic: 9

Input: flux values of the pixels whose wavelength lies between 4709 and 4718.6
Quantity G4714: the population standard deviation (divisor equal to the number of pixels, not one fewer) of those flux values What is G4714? 0.076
